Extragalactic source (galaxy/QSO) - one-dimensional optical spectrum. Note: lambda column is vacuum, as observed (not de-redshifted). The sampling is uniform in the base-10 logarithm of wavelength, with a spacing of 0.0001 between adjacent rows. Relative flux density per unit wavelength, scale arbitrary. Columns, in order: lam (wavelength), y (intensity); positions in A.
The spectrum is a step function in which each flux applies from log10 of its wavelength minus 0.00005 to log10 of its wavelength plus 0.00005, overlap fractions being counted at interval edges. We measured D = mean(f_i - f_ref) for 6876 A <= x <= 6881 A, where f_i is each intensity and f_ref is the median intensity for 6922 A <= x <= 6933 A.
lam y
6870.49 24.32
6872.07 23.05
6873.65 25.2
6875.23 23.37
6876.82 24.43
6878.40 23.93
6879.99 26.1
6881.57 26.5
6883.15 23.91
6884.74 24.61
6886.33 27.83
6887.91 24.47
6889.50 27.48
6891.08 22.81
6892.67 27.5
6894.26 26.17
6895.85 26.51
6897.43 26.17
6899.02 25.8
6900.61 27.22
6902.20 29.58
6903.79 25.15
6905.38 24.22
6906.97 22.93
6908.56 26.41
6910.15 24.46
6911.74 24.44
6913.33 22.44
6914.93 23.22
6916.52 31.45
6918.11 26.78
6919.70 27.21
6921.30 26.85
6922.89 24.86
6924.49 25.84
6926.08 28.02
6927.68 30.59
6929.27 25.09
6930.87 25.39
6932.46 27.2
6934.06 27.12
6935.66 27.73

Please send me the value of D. -1.0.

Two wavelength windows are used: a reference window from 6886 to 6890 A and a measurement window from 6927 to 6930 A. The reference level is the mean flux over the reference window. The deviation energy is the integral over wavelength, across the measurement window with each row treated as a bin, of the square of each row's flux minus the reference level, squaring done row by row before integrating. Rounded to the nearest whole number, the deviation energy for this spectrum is 29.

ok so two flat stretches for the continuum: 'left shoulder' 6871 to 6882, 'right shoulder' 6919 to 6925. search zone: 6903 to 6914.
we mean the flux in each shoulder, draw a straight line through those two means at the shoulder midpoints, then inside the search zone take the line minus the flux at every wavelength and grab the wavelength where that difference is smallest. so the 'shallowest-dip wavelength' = 6908.56 A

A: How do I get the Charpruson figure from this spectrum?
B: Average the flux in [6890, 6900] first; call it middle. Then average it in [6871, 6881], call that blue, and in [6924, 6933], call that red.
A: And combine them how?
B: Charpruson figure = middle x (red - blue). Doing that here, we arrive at 69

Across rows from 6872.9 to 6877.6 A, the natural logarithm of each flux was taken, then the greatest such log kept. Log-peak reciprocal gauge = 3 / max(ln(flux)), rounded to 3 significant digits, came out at 0.930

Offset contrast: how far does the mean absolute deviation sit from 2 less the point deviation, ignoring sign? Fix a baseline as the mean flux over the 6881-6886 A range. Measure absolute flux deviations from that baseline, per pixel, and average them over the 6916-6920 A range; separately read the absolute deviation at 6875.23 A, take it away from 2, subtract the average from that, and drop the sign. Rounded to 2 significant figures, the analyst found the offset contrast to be 3.1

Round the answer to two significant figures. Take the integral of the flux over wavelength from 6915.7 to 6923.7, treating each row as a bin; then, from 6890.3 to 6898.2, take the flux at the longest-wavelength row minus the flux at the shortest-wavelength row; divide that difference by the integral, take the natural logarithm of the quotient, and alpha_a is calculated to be -4.2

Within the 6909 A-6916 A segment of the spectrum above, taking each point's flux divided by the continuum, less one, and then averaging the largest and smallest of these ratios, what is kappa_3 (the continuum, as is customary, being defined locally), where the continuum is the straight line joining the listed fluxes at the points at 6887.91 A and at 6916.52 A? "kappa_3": -0.23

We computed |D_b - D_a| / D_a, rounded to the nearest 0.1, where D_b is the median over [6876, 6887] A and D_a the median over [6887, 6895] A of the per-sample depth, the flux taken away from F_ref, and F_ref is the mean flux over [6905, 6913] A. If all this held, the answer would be -0.9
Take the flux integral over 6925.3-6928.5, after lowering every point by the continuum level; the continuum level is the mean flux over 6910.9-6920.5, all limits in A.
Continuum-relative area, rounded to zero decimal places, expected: 11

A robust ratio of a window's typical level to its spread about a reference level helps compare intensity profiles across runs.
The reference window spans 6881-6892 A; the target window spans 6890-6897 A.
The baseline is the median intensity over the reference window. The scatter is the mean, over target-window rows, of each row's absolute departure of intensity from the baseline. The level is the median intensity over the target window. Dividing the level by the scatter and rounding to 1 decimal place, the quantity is 12.9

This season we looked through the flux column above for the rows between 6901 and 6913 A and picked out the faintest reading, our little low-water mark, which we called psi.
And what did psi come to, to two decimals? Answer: 22.93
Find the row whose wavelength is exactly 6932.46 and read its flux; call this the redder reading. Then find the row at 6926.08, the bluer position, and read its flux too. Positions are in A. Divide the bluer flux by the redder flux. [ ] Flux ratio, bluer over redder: 1.03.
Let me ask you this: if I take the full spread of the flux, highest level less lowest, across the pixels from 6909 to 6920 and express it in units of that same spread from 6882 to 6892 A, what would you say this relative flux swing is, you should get 1.8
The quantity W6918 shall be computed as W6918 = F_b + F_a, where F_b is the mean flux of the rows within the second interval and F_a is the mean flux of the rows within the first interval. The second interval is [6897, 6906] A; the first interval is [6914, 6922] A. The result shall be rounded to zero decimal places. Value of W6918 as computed 53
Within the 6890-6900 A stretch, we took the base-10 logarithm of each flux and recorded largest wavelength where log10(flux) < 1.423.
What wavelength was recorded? 6899.02 A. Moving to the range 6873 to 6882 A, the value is 6879.99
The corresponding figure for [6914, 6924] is 6922.89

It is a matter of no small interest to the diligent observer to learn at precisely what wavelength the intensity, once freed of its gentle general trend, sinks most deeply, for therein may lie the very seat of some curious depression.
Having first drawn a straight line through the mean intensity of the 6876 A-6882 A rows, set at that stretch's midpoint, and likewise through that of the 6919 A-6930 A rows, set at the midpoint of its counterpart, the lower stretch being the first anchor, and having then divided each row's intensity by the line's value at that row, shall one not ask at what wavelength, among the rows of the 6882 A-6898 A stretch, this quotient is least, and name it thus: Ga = 6891.08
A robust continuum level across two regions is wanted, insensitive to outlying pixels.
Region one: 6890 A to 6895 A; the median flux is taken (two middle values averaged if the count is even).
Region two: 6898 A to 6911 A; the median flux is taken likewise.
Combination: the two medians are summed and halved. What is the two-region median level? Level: 25.8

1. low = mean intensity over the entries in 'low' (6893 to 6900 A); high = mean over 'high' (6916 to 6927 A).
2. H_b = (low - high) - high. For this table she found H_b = -28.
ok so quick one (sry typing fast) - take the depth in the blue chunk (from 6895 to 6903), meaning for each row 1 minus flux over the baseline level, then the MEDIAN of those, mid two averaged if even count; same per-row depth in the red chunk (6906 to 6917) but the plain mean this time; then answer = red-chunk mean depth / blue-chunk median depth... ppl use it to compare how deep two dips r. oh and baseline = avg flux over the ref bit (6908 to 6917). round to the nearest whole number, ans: 0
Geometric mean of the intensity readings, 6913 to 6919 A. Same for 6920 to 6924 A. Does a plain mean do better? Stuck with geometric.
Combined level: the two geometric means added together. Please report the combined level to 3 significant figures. 51.6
